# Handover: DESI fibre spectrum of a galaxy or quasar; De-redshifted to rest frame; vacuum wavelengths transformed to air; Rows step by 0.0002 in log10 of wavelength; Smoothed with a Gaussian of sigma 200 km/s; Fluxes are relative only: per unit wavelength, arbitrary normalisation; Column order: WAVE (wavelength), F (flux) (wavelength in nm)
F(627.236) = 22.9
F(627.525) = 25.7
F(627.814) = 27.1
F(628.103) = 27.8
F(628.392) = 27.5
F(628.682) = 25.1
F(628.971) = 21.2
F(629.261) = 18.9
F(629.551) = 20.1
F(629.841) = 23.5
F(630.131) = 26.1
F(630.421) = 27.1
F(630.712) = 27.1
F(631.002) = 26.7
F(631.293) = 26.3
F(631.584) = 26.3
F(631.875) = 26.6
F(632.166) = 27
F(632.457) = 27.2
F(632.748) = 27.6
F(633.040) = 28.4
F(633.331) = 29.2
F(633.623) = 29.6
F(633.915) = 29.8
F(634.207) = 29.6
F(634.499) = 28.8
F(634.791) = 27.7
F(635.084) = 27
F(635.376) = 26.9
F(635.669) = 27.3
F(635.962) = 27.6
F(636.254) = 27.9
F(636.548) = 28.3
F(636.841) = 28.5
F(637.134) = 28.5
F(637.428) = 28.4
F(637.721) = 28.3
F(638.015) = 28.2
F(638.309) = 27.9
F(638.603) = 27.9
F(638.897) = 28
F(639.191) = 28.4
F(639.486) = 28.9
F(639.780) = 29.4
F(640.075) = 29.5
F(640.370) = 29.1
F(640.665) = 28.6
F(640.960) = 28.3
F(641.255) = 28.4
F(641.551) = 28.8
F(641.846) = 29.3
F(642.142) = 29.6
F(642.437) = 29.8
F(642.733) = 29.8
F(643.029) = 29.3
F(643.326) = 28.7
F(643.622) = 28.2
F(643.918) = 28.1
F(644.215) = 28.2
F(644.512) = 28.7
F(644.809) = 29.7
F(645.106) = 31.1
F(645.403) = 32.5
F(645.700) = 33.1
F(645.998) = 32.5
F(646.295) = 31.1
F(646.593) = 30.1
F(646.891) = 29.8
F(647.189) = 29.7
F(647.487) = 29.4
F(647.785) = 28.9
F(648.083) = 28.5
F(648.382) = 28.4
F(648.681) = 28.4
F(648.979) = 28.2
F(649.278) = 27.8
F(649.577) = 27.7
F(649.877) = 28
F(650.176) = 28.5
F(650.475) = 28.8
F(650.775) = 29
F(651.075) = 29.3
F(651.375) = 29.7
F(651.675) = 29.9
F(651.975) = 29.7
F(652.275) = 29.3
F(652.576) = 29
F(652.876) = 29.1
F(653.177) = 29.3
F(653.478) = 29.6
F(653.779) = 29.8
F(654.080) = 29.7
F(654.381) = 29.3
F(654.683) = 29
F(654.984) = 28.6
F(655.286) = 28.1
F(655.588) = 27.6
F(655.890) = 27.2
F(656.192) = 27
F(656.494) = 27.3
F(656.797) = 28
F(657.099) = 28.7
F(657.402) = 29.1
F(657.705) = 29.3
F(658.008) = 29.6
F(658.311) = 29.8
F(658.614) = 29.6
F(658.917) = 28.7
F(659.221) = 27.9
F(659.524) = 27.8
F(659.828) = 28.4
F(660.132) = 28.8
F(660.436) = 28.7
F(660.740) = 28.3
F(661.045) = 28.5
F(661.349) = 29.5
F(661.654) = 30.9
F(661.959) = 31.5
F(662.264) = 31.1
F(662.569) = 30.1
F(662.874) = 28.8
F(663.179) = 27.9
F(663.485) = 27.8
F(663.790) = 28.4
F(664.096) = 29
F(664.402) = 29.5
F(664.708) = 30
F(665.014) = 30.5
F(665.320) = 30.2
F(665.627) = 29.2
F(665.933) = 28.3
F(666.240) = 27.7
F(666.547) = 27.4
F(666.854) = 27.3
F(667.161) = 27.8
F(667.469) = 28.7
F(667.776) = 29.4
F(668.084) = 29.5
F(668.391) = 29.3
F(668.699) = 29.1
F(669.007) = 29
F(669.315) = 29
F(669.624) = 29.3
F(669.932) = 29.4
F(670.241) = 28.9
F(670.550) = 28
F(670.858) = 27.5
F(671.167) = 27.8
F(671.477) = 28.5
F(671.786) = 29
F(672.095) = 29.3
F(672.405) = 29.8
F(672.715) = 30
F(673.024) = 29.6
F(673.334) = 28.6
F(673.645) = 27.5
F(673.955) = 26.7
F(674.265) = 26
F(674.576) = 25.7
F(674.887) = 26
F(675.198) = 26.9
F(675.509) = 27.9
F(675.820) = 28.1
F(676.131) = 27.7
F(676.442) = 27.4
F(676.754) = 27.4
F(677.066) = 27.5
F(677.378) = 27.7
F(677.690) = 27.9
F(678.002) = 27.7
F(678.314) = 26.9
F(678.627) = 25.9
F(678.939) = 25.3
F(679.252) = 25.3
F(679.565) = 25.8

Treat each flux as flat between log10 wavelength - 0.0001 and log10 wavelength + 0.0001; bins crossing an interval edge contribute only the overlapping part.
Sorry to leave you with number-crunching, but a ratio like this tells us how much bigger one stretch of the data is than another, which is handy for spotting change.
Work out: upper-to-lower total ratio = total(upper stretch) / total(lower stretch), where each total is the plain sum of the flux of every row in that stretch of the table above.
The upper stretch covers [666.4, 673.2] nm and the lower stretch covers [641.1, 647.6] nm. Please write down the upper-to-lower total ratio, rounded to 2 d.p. 0.97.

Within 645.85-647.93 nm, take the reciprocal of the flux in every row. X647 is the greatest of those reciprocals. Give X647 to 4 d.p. 0.0346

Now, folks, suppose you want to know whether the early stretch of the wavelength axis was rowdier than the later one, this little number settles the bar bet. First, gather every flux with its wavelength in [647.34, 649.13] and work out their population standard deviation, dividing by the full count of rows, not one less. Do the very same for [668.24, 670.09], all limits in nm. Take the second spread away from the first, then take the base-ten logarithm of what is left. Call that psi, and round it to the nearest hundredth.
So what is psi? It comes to -0.61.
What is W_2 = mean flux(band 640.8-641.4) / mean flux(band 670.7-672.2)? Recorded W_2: 1.00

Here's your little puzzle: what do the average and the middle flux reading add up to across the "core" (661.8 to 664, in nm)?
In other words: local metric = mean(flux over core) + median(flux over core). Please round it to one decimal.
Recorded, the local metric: 58.2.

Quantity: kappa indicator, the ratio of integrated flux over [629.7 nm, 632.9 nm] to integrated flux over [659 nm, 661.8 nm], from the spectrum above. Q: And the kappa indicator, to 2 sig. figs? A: 1.1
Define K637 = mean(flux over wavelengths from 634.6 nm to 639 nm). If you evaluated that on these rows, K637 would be 27.9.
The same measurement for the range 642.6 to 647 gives 30.1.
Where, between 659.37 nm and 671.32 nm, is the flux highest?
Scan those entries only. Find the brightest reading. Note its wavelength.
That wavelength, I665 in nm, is 661.959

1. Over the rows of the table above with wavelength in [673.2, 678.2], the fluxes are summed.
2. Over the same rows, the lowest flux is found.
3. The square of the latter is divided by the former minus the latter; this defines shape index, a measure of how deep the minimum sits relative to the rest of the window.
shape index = 1.61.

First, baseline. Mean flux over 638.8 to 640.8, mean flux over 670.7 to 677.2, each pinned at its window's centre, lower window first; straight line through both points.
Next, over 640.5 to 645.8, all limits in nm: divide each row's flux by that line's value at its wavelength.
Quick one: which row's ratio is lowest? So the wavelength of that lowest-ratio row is 643.918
